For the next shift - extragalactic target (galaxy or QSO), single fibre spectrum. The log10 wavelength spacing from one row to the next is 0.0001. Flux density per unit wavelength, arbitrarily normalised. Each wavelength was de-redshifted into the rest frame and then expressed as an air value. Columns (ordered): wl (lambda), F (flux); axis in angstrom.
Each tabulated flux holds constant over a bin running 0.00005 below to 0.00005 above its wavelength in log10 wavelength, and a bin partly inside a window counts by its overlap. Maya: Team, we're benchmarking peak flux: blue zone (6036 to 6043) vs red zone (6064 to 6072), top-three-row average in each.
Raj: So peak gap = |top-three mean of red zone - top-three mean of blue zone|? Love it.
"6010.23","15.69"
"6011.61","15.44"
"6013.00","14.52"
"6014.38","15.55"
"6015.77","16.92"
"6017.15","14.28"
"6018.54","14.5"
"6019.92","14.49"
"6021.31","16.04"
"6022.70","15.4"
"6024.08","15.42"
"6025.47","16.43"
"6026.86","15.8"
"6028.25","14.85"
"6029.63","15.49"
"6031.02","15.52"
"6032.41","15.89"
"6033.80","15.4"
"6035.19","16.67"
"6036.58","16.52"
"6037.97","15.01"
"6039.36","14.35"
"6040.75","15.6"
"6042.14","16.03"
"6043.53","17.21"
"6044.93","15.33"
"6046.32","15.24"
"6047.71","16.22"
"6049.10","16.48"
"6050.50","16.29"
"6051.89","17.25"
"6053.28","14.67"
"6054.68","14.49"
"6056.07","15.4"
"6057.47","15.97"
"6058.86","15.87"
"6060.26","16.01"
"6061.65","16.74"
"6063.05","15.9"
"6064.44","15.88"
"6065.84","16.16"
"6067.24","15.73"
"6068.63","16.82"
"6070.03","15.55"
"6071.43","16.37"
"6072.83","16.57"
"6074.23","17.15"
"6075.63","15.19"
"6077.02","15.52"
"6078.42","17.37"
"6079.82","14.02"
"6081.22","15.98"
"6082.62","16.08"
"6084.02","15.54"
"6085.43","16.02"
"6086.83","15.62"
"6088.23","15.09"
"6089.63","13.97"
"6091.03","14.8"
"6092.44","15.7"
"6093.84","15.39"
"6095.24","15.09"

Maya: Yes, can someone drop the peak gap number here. 0.40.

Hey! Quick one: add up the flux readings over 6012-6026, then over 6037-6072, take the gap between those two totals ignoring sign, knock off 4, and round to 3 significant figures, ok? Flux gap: 239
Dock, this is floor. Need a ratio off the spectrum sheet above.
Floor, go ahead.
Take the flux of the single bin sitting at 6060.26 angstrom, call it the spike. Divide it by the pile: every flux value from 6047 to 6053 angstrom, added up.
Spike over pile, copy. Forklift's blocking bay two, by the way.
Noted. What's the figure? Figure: 0.242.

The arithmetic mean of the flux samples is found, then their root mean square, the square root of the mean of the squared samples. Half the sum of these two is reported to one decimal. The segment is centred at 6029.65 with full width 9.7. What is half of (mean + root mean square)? 15.6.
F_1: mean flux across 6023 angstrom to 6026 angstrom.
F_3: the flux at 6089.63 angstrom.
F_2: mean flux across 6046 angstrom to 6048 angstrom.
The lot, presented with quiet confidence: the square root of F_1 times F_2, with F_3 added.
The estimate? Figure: 29.8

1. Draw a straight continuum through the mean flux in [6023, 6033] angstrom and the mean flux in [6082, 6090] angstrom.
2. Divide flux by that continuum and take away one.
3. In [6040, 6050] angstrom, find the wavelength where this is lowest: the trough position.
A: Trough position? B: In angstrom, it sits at 6046.32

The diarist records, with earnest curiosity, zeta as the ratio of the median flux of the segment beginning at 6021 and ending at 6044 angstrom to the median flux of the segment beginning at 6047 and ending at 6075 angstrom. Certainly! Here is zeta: 0.97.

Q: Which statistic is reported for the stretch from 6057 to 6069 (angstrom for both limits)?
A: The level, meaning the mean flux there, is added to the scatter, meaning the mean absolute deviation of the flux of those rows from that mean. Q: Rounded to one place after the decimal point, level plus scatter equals 16.4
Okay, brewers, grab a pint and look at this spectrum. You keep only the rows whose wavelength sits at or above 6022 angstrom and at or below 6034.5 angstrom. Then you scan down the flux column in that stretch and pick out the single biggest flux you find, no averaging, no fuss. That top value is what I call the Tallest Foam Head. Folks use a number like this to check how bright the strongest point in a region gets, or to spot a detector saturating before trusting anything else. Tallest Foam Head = 16.43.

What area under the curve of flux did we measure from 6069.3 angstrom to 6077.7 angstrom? 135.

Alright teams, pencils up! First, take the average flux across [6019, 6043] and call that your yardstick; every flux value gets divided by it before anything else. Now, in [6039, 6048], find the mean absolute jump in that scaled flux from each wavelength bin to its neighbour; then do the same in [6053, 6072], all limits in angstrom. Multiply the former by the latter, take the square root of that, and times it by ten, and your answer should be 0.48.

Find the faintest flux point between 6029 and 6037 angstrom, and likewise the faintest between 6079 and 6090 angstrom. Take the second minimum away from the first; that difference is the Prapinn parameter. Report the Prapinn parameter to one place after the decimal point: 1.4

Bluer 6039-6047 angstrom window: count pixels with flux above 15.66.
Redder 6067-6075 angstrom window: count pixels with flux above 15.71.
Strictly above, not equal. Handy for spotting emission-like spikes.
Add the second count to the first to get 7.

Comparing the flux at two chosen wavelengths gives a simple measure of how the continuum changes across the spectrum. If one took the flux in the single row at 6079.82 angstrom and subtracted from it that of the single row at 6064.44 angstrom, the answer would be -1.9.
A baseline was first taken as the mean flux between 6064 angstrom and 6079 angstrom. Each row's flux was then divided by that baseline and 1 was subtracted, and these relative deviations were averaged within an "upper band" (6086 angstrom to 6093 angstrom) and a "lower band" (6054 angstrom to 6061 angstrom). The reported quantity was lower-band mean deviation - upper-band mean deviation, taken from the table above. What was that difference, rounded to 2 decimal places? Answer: 0.03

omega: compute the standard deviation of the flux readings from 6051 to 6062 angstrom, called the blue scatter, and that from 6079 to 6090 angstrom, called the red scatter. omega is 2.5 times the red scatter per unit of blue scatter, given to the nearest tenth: 2.3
